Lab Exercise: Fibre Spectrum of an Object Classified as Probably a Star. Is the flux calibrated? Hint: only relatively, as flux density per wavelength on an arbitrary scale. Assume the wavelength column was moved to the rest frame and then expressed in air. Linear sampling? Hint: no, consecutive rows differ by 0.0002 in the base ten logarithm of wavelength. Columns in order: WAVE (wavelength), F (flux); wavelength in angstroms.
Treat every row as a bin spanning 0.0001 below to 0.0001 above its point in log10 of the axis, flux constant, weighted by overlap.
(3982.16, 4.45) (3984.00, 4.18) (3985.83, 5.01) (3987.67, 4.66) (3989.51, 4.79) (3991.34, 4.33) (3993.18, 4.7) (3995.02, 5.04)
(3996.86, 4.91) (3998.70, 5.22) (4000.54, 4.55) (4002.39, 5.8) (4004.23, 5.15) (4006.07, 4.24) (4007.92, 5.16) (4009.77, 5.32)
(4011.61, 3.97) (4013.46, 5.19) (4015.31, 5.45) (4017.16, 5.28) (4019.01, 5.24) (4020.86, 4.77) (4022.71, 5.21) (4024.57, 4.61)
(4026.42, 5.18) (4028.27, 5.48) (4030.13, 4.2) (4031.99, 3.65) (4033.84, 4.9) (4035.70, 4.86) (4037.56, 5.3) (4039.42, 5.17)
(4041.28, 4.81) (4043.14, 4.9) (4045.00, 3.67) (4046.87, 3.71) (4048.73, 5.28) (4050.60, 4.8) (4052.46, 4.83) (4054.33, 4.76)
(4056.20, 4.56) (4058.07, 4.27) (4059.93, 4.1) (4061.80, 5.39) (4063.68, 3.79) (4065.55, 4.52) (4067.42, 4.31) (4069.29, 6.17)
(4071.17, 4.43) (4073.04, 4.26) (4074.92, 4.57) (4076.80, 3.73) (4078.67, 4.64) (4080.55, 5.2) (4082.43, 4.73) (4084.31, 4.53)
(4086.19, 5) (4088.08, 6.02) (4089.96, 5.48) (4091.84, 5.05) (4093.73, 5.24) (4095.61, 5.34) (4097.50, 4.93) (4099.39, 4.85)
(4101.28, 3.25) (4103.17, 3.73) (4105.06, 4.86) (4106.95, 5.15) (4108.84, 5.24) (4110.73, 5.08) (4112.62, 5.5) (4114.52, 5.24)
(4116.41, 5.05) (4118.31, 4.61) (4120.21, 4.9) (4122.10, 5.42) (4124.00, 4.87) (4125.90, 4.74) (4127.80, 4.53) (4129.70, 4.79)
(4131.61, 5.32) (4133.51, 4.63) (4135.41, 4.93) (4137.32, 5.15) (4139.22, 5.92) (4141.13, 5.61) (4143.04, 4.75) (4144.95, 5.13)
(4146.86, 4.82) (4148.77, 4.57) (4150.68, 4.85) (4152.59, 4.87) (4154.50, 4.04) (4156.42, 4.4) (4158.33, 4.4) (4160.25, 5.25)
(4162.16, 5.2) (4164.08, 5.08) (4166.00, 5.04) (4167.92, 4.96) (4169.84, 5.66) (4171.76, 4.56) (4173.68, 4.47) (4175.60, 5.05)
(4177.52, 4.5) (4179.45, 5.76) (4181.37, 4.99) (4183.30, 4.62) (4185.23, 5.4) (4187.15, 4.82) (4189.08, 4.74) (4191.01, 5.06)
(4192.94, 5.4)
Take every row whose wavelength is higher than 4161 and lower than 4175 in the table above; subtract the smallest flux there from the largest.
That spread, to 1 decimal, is 1.2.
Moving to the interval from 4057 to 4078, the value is 2.4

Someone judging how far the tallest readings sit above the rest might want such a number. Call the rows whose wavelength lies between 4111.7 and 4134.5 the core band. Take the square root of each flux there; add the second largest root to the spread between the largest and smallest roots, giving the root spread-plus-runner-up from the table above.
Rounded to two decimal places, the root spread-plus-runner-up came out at 2.54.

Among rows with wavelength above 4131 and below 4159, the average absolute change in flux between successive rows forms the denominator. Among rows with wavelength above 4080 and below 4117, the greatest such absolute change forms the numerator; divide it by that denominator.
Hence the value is 4.0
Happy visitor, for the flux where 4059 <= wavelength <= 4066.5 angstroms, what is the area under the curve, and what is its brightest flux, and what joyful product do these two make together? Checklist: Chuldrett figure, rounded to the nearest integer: 180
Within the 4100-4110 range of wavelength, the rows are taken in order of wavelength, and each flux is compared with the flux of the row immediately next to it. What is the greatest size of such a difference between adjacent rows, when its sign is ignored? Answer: 1.1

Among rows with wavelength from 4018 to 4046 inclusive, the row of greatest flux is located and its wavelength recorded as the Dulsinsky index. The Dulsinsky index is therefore 4028.27 angstroms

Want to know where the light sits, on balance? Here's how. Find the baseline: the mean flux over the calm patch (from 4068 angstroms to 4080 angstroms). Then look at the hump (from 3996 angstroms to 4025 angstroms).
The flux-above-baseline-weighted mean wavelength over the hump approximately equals 4010.5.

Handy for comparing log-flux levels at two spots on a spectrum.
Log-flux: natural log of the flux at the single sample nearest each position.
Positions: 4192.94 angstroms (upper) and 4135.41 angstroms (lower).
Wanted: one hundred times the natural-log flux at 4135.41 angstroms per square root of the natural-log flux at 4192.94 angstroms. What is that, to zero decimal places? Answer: 123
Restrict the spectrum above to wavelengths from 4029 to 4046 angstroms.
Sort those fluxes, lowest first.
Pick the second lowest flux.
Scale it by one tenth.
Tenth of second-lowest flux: 0.367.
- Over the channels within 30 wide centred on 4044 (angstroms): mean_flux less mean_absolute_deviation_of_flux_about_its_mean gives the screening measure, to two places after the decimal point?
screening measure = 4.16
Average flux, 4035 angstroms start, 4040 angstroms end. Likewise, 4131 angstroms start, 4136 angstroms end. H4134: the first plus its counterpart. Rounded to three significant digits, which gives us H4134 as 10.1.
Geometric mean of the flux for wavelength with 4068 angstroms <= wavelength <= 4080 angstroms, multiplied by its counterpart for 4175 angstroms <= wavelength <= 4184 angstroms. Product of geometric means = 22.7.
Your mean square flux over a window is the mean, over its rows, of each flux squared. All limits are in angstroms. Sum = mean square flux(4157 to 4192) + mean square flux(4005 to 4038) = 49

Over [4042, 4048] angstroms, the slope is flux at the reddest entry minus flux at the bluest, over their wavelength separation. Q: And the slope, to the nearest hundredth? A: -0.32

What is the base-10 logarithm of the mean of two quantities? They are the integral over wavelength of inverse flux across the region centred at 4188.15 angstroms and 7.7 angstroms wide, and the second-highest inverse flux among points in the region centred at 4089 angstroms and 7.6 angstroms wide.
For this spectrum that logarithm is -0.060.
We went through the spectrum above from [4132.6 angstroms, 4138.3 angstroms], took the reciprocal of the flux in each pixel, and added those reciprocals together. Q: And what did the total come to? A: 0.61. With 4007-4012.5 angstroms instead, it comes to 0.63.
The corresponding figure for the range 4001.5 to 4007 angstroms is 0.60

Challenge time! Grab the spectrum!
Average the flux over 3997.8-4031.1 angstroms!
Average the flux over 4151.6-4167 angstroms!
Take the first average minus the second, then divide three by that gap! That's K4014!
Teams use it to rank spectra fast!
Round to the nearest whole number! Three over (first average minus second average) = 14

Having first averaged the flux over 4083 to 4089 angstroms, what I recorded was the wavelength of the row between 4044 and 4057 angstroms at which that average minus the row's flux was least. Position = 4048.73 angstroms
